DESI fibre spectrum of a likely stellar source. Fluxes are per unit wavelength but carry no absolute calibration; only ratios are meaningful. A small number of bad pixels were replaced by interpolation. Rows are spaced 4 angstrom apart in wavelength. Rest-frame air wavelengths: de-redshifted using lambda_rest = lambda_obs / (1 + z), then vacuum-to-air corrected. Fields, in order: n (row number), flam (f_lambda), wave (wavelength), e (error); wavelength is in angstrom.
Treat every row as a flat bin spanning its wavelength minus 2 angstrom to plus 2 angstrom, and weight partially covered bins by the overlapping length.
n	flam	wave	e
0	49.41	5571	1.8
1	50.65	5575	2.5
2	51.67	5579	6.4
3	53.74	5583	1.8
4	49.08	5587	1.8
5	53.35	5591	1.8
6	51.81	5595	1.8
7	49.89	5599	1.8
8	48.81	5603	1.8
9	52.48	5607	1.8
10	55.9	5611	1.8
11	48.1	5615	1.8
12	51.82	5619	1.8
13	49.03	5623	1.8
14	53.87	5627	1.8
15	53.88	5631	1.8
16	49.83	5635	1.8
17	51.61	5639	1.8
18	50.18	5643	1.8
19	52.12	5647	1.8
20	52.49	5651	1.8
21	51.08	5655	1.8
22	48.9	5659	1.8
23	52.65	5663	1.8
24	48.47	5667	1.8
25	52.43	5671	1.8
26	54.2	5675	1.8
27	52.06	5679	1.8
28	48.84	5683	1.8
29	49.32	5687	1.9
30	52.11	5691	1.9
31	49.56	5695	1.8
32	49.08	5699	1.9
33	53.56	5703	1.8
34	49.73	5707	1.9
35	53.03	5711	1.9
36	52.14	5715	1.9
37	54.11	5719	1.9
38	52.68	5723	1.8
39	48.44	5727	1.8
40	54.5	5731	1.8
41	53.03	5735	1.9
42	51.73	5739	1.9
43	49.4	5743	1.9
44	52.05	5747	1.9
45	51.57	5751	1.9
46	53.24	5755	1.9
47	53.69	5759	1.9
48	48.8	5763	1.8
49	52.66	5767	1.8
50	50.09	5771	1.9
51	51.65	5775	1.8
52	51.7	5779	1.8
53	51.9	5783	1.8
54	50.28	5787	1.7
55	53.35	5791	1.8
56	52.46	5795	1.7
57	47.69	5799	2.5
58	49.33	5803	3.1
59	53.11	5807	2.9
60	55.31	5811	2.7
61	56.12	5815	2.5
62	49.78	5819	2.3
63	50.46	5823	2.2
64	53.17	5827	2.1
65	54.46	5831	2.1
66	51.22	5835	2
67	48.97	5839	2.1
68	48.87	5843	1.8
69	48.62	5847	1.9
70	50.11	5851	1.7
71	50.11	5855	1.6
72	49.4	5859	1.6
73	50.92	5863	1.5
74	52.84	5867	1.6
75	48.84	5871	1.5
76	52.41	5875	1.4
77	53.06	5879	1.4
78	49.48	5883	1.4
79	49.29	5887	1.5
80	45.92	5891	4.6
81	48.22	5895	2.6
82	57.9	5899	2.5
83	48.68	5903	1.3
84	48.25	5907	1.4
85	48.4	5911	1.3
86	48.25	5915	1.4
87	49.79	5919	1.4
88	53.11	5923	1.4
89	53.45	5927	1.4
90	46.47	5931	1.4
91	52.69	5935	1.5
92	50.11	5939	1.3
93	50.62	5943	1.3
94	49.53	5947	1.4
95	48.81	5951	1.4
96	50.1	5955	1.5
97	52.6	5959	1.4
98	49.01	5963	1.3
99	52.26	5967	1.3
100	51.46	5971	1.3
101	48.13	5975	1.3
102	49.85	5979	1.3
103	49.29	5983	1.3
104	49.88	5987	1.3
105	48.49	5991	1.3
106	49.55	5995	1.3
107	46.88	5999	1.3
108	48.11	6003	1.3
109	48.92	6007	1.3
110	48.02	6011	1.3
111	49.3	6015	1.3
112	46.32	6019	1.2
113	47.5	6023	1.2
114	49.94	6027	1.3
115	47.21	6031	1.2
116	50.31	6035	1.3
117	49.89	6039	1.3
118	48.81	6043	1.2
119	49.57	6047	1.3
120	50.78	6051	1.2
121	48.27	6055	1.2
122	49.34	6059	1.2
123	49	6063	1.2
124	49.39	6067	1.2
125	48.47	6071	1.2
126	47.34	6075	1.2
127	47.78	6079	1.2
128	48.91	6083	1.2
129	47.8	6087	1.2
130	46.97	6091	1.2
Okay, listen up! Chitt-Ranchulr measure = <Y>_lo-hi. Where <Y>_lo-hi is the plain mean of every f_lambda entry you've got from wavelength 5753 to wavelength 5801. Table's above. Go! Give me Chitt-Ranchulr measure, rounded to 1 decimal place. 51.5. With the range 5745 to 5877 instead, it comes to 51.4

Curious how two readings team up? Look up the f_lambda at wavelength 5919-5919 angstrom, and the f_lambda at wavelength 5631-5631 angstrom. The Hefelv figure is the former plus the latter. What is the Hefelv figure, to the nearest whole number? 104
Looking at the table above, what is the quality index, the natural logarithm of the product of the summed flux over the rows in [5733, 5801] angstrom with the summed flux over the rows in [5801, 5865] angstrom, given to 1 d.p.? 13.5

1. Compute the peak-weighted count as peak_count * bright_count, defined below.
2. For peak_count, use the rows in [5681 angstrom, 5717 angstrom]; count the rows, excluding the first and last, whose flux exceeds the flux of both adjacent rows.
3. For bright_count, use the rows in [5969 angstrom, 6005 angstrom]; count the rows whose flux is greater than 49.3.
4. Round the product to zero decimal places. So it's 12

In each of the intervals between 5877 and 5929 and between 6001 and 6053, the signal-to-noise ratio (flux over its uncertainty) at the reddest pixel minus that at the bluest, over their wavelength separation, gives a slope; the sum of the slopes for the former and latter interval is 0.12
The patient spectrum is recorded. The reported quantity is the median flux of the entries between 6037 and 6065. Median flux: 49.3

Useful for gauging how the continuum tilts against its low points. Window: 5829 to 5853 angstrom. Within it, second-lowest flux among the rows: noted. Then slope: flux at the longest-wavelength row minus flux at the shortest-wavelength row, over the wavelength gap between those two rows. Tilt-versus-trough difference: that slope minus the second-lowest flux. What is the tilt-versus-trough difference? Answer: -49.1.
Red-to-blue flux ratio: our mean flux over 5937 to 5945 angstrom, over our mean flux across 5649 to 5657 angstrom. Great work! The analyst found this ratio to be 0.97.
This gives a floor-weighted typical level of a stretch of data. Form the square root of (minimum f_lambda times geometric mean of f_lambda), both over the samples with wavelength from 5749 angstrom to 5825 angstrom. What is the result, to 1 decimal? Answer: 49.7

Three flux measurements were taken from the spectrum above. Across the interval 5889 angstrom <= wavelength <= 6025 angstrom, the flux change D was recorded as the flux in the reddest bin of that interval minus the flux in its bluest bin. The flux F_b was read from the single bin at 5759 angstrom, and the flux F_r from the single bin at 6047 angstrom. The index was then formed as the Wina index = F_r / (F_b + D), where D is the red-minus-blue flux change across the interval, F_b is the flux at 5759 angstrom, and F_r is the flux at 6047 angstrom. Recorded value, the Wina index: 0.90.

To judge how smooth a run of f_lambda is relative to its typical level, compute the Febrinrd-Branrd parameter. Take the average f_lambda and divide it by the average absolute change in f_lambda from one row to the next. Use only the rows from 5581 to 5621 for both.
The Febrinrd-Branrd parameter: 14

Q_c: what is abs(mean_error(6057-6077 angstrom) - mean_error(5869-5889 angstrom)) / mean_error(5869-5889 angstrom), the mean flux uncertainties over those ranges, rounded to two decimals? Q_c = 0.17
